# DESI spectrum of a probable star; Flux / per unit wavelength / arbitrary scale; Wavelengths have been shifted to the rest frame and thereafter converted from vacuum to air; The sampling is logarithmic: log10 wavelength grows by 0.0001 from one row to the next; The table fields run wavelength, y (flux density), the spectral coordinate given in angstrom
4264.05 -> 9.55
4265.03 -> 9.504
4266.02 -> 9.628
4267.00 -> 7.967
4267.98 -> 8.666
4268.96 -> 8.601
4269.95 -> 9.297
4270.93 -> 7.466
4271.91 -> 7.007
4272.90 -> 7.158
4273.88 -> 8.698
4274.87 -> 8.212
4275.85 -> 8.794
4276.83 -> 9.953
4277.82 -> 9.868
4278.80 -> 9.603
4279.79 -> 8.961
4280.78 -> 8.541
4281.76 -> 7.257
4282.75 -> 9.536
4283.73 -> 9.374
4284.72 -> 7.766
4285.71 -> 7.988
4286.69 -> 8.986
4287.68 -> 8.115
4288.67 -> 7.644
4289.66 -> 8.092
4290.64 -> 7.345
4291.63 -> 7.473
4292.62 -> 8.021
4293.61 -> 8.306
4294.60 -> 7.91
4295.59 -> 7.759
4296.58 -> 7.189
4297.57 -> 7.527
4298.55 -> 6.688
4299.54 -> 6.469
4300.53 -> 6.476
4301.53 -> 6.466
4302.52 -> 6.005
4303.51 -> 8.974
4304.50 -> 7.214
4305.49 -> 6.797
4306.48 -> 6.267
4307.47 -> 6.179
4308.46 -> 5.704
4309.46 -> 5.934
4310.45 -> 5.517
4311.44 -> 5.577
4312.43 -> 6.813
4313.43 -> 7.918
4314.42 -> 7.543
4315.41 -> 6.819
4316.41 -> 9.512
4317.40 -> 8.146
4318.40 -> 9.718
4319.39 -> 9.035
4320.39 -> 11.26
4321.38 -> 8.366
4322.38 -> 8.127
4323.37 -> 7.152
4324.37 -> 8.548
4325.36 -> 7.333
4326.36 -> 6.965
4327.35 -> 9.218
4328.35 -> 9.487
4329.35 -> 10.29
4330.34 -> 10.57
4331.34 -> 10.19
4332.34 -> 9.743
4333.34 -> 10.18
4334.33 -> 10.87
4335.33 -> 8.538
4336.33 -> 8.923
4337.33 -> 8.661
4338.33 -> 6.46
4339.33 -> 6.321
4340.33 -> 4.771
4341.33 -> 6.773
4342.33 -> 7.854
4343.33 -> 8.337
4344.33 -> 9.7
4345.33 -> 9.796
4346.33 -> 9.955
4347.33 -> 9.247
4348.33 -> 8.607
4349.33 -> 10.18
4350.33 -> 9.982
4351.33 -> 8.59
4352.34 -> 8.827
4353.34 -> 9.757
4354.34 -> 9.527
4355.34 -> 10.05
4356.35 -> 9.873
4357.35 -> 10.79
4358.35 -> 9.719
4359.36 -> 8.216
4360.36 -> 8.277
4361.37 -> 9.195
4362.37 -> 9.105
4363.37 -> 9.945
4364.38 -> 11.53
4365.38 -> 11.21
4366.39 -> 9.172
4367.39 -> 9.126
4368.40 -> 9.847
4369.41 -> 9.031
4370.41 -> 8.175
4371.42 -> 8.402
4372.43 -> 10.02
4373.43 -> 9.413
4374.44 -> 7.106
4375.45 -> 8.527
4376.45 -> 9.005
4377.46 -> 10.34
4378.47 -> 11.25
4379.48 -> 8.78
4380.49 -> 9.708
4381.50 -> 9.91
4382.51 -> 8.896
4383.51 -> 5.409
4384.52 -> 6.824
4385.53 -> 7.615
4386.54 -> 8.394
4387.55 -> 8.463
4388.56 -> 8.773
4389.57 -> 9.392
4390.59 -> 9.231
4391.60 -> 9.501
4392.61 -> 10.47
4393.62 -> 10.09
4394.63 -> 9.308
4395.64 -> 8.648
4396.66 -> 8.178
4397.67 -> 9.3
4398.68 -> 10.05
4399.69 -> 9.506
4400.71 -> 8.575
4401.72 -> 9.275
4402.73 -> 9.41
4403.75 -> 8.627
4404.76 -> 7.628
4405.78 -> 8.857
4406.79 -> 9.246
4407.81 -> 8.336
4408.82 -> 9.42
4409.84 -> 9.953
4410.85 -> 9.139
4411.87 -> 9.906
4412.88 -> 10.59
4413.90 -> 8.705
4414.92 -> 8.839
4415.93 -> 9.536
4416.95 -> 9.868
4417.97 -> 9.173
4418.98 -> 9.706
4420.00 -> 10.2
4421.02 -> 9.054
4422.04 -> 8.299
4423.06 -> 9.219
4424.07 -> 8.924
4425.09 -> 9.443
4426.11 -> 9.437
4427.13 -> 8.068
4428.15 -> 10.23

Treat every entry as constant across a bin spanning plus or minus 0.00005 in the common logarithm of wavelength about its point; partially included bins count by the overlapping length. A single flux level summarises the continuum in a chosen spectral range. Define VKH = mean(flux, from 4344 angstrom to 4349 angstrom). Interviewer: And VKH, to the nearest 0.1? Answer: 9.5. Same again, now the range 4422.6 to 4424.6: 9.1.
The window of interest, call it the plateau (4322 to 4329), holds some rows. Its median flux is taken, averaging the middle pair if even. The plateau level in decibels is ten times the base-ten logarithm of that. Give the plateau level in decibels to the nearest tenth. 9.1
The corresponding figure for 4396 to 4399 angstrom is 9.7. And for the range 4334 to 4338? 9.4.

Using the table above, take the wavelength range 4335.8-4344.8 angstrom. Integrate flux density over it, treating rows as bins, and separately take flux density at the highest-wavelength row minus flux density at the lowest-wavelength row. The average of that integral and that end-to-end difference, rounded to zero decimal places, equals 34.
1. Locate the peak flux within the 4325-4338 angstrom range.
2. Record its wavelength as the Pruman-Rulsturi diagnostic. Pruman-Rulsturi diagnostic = 4334.33 angstrom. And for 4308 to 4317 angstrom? 4316.41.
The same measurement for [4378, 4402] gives 4378.47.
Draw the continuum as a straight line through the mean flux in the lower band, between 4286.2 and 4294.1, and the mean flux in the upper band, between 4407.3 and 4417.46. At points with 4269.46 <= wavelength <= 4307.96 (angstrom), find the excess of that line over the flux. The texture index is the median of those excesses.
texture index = 0.17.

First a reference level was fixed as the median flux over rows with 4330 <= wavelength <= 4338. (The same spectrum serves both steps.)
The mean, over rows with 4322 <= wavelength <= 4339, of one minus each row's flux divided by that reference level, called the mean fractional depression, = 0.11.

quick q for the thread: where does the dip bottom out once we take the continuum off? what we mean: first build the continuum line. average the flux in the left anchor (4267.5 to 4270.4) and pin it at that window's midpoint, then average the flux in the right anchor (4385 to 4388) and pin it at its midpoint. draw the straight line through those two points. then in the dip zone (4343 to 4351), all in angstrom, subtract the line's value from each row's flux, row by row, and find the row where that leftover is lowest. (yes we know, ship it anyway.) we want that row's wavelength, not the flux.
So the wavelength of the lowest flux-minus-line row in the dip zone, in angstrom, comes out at 4343.33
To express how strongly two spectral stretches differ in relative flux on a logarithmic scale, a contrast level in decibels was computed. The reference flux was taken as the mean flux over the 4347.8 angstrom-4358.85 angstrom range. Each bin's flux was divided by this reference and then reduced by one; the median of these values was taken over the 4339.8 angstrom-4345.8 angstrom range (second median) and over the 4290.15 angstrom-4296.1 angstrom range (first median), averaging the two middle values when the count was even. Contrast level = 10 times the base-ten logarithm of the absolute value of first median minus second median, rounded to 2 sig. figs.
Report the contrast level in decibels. -16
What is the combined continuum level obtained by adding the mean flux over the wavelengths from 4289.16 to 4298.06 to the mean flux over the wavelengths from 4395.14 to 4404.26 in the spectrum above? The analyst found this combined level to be 16.8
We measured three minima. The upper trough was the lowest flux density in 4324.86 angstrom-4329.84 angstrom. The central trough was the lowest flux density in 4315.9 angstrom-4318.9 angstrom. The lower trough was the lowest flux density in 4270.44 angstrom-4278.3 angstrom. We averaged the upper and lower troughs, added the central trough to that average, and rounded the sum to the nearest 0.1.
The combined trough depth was 15.1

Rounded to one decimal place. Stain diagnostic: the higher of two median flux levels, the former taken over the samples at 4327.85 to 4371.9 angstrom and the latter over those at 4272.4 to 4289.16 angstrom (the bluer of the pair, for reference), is 9.4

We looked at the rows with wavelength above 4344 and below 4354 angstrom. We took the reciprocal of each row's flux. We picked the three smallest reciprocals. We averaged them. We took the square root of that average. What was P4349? 0.316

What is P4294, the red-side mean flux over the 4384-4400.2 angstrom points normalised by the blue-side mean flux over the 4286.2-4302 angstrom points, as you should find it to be 1.19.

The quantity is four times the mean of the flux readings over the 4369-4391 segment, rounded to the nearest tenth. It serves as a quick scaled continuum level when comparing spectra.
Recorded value 35.0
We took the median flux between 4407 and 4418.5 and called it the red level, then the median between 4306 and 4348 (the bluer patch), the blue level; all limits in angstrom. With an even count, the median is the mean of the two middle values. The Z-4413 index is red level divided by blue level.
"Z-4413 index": 1.13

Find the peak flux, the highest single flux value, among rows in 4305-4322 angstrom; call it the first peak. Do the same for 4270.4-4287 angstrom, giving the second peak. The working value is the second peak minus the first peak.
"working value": -1.3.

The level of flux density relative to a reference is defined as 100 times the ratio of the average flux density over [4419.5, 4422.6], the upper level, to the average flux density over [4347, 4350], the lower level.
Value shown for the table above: 98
